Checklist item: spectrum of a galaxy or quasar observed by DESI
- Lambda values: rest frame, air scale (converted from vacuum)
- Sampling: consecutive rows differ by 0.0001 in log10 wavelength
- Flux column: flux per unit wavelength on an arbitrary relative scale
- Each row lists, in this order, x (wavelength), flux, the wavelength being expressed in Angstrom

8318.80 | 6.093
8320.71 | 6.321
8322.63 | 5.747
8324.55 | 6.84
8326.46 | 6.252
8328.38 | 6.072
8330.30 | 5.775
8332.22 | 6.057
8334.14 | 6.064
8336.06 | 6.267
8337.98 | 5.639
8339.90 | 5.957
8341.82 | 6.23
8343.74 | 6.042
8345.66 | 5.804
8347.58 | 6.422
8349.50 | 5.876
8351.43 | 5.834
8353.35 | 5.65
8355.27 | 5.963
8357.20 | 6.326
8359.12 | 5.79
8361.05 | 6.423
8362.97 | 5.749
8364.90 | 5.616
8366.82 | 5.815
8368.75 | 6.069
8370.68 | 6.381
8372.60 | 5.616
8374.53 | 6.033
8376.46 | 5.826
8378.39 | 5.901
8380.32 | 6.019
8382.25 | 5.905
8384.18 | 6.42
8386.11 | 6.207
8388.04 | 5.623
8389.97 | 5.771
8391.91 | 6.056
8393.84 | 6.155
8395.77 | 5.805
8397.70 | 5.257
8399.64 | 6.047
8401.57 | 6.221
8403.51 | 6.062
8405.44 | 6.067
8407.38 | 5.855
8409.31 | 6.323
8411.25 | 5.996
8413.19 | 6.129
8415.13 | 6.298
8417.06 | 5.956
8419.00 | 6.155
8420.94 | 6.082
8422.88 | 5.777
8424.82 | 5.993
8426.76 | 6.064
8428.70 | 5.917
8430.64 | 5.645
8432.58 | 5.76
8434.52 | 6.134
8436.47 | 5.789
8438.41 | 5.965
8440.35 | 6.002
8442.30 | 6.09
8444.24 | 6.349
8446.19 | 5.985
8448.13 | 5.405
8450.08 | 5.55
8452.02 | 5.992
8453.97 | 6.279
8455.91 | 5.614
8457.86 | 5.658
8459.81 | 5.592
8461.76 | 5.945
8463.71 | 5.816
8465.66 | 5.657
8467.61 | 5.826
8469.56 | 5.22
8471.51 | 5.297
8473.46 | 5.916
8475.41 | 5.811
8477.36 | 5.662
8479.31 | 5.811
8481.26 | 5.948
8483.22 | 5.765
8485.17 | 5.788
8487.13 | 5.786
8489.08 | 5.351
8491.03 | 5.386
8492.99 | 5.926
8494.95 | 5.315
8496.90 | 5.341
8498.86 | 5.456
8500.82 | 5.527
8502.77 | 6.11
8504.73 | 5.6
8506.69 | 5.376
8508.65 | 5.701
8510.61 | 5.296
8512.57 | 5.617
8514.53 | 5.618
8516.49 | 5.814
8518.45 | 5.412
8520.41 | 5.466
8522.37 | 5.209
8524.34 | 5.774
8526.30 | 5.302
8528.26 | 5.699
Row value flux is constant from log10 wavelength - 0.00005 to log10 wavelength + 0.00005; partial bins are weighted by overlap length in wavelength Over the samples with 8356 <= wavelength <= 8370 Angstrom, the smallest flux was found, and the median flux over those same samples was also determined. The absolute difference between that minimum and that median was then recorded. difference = 0.20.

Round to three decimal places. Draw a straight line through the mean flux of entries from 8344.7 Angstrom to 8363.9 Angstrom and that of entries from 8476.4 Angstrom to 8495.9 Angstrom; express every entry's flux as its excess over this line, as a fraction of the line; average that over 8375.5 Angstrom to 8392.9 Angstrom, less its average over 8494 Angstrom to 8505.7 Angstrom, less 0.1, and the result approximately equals -0.076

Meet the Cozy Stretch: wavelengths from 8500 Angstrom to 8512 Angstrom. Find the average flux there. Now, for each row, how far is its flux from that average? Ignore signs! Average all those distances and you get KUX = 0.20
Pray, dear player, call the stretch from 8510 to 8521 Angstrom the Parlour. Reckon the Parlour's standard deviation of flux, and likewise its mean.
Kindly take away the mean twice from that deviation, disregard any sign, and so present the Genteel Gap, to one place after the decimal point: 10.9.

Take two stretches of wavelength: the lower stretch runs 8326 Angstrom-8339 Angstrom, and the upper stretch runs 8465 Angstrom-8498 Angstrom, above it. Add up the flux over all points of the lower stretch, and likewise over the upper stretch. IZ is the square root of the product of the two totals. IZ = 64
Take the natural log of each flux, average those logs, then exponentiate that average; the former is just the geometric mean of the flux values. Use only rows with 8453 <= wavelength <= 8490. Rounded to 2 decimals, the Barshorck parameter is 5.72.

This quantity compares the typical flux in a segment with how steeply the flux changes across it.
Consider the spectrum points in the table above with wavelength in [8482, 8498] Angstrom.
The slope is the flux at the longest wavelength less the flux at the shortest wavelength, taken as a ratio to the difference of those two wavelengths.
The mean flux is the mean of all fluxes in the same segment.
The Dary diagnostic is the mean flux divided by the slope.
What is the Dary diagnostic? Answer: -180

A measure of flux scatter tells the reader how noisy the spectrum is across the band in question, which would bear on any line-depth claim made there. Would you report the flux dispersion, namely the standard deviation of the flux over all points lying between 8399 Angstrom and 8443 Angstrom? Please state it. 0.17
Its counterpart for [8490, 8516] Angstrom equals 0.24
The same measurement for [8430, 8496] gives 0.27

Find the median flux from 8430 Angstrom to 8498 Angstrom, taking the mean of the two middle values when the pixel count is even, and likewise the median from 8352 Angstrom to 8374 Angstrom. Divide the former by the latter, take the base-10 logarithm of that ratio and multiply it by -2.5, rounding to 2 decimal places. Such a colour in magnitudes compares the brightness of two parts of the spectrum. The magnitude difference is 0.01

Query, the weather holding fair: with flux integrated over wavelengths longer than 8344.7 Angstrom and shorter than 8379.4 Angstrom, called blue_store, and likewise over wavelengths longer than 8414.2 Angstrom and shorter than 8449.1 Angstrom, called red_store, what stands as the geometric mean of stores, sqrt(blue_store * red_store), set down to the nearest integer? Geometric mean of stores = 207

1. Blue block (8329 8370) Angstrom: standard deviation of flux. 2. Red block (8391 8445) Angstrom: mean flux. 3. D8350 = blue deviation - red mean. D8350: -5.75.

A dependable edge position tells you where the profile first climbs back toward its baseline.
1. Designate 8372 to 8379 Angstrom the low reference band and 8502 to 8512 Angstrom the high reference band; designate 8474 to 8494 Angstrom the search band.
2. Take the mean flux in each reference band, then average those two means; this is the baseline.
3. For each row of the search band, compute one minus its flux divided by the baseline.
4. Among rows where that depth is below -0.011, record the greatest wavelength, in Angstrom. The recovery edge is 8492.99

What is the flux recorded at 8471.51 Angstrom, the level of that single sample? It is 5.297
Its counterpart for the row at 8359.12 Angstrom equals 5.79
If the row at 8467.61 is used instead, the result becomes 5.826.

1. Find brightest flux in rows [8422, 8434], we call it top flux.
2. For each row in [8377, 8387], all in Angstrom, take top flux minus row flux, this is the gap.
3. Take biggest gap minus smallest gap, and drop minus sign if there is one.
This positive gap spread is 0.5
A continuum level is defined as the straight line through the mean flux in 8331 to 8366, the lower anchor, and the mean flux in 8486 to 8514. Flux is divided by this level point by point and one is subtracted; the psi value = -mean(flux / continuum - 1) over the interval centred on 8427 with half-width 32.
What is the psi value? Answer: -0.032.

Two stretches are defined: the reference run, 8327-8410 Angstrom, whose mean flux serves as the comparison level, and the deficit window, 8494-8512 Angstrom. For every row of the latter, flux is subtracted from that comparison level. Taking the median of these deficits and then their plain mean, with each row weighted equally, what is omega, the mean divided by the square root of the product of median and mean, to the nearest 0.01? 0.93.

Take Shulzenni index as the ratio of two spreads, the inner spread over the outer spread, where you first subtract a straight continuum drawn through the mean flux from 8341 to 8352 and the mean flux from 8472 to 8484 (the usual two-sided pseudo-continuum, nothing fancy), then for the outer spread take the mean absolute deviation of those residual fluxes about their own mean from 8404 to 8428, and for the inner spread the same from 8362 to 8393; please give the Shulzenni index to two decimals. 1.72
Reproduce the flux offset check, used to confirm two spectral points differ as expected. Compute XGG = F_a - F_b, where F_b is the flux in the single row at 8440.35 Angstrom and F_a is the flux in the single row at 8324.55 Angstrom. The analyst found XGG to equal 0.8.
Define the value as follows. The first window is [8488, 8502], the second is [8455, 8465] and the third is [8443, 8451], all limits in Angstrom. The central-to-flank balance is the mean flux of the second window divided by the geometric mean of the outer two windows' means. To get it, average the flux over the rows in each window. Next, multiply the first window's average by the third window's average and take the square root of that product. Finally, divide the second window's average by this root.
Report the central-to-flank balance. 1.01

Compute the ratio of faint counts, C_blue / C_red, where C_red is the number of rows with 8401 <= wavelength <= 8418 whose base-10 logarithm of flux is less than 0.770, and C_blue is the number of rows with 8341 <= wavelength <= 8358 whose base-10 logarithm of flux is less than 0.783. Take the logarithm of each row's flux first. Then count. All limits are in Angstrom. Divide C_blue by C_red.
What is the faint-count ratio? 6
